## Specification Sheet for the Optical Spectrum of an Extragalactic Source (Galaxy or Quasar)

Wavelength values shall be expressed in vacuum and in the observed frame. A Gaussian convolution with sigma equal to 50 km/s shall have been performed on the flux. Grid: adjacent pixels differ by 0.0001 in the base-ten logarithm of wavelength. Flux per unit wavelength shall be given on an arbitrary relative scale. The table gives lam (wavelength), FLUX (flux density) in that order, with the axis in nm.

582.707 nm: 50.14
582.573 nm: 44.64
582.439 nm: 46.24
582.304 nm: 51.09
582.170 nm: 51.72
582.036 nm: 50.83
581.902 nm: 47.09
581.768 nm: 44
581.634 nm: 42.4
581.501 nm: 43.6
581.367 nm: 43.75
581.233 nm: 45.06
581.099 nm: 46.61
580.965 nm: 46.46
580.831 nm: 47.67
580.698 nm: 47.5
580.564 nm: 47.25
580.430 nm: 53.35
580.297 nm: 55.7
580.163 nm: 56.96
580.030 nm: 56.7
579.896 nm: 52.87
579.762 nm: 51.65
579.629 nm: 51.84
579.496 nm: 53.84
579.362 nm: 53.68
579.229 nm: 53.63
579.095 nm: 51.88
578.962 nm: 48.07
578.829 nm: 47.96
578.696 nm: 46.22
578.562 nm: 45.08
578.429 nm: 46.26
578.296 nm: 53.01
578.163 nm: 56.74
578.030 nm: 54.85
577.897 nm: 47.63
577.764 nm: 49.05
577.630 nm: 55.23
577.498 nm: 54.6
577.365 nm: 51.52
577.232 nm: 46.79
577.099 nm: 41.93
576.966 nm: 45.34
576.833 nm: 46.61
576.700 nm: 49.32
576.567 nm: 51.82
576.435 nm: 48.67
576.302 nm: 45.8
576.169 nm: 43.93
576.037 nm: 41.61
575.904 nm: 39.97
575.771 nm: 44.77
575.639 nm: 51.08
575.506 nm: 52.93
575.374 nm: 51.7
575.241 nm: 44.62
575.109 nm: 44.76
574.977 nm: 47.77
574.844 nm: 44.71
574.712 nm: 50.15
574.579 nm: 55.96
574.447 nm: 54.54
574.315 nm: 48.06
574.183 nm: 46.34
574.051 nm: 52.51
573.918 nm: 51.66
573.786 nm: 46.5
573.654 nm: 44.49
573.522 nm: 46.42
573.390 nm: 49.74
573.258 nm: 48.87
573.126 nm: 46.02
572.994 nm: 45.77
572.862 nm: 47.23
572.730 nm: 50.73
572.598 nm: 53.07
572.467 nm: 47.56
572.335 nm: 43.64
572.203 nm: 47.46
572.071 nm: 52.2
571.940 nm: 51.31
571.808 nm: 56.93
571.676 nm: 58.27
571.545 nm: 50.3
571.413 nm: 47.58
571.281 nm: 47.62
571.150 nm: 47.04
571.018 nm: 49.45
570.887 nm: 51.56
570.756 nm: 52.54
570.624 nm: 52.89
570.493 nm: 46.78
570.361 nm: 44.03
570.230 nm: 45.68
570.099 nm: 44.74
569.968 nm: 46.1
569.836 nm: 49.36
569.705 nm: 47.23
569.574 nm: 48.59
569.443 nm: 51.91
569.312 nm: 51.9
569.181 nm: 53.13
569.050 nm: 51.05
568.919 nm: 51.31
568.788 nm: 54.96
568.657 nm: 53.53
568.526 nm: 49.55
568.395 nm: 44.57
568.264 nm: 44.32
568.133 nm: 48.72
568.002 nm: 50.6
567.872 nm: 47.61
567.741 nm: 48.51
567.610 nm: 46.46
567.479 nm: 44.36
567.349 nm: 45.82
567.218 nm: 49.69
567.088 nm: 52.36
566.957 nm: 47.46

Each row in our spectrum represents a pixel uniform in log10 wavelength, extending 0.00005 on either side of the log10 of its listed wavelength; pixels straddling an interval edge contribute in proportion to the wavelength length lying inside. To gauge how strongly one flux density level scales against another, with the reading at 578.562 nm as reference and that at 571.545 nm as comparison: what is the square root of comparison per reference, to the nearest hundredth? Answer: 1.06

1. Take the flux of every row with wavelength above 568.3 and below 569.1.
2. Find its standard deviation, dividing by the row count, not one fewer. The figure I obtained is 3.30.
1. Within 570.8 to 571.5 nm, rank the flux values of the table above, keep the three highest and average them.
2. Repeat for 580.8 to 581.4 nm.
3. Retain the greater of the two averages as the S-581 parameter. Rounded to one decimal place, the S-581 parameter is 49.5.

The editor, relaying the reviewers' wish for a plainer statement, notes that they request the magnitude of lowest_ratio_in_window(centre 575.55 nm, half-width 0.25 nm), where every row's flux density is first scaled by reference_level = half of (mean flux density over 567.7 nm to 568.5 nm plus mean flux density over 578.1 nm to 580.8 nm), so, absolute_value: 0.905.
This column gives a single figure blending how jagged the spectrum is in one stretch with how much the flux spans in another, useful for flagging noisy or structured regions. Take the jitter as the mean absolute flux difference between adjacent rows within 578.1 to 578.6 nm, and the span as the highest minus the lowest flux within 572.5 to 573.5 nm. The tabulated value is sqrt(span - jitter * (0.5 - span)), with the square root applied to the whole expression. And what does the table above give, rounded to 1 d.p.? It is 5.8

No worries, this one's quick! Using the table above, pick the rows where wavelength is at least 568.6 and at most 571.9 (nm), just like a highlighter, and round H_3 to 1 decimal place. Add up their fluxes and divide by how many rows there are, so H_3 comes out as 50.2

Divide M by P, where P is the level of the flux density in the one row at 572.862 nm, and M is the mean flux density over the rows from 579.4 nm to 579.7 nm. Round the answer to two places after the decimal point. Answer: 1.12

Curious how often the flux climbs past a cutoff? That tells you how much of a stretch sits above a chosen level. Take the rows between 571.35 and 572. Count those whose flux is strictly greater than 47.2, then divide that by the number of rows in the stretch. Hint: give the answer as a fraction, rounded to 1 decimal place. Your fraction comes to 1.0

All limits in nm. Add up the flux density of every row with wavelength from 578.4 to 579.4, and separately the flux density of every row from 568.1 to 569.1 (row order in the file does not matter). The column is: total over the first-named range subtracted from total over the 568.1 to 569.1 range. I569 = 5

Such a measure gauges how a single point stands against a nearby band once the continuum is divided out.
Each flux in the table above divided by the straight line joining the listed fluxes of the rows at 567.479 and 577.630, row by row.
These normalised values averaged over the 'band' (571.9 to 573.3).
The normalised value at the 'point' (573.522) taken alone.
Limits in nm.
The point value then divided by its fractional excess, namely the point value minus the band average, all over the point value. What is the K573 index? -14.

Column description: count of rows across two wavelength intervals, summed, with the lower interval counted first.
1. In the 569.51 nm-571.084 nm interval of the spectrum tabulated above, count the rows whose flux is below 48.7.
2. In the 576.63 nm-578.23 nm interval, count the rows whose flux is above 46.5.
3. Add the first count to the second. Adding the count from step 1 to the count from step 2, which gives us 17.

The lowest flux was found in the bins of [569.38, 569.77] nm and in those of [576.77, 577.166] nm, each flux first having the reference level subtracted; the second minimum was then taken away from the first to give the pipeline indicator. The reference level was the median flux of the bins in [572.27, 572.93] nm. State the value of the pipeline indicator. 5.3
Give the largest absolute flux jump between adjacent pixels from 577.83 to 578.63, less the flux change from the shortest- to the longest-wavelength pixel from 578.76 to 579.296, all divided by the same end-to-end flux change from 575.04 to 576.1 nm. -0.5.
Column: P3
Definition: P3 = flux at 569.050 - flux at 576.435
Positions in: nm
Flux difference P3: 2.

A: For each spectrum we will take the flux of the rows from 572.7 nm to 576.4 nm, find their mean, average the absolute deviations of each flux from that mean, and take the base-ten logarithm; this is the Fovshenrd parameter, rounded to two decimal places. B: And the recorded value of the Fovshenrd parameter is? 0.50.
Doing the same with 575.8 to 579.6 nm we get 0.57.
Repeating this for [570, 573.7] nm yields 0.48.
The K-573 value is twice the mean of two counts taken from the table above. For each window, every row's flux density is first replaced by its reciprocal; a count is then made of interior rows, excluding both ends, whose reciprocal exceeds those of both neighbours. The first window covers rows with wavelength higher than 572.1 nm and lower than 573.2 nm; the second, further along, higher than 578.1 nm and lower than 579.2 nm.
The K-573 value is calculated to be 3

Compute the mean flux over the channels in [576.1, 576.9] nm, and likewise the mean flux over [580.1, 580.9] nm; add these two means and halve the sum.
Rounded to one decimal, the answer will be 49.5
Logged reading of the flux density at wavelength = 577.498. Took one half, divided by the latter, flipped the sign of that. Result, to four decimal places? -0.0092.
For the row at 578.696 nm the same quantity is -0.0108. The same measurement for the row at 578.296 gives -0.0094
